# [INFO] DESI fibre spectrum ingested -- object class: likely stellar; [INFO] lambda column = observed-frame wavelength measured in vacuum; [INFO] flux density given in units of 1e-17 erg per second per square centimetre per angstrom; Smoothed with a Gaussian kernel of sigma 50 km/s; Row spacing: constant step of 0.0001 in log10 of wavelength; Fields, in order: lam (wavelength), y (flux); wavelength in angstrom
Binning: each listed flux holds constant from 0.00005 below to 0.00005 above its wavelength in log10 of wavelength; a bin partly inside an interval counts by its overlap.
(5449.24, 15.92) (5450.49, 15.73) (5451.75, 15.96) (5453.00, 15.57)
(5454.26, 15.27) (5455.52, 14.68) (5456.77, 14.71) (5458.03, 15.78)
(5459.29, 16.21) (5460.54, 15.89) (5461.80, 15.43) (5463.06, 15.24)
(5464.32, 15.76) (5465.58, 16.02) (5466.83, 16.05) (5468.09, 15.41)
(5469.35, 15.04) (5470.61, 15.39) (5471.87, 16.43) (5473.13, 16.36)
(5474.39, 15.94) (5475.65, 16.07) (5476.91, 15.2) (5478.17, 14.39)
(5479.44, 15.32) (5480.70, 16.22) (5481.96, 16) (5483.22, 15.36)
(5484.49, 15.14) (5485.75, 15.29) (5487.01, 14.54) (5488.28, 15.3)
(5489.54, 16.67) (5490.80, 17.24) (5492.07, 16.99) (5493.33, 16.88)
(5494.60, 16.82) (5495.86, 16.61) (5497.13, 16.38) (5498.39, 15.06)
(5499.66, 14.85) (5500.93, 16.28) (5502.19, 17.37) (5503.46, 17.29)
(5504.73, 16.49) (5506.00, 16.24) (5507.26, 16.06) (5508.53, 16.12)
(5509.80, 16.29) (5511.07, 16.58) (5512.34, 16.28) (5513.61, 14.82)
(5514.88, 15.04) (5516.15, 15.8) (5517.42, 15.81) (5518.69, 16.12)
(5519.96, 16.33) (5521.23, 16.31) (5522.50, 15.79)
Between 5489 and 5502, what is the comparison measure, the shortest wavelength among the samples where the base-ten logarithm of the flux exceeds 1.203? 5489.54 angstrom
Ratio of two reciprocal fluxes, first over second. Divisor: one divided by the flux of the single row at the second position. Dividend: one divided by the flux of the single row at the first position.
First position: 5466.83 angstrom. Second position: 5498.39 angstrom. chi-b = 0.94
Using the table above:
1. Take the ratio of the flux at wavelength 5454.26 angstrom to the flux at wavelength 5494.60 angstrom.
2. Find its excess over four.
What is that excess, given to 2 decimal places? -3.09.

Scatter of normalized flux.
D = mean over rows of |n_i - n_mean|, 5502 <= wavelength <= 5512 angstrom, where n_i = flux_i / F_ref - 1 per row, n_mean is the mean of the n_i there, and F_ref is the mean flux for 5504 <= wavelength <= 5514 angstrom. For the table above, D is 0.0244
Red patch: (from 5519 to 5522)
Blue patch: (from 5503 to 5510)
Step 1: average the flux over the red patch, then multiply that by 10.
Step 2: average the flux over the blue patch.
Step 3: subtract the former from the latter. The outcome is -147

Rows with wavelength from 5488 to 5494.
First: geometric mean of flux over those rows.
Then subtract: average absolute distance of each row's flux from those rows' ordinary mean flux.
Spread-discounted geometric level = 16.1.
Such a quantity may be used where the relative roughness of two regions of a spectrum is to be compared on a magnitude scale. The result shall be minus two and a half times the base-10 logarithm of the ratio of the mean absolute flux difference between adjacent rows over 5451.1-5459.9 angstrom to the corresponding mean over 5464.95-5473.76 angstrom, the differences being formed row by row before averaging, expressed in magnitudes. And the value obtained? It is -0.1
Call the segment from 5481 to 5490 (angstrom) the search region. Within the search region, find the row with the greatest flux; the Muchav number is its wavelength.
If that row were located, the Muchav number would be 5489.54 angstrom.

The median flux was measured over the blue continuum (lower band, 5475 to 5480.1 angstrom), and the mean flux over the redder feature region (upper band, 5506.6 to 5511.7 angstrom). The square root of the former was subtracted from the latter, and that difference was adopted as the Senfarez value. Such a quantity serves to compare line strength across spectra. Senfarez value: 12.4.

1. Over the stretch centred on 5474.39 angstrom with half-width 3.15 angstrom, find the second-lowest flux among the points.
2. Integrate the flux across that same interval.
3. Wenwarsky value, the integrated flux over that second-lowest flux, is 6.33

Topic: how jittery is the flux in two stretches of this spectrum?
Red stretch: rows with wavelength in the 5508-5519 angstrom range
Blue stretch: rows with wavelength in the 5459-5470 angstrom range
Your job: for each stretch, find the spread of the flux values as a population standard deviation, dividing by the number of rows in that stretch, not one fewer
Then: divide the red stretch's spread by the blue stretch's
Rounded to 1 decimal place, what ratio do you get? 1.4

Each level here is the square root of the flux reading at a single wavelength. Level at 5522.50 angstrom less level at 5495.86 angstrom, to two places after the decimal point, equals -0.10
